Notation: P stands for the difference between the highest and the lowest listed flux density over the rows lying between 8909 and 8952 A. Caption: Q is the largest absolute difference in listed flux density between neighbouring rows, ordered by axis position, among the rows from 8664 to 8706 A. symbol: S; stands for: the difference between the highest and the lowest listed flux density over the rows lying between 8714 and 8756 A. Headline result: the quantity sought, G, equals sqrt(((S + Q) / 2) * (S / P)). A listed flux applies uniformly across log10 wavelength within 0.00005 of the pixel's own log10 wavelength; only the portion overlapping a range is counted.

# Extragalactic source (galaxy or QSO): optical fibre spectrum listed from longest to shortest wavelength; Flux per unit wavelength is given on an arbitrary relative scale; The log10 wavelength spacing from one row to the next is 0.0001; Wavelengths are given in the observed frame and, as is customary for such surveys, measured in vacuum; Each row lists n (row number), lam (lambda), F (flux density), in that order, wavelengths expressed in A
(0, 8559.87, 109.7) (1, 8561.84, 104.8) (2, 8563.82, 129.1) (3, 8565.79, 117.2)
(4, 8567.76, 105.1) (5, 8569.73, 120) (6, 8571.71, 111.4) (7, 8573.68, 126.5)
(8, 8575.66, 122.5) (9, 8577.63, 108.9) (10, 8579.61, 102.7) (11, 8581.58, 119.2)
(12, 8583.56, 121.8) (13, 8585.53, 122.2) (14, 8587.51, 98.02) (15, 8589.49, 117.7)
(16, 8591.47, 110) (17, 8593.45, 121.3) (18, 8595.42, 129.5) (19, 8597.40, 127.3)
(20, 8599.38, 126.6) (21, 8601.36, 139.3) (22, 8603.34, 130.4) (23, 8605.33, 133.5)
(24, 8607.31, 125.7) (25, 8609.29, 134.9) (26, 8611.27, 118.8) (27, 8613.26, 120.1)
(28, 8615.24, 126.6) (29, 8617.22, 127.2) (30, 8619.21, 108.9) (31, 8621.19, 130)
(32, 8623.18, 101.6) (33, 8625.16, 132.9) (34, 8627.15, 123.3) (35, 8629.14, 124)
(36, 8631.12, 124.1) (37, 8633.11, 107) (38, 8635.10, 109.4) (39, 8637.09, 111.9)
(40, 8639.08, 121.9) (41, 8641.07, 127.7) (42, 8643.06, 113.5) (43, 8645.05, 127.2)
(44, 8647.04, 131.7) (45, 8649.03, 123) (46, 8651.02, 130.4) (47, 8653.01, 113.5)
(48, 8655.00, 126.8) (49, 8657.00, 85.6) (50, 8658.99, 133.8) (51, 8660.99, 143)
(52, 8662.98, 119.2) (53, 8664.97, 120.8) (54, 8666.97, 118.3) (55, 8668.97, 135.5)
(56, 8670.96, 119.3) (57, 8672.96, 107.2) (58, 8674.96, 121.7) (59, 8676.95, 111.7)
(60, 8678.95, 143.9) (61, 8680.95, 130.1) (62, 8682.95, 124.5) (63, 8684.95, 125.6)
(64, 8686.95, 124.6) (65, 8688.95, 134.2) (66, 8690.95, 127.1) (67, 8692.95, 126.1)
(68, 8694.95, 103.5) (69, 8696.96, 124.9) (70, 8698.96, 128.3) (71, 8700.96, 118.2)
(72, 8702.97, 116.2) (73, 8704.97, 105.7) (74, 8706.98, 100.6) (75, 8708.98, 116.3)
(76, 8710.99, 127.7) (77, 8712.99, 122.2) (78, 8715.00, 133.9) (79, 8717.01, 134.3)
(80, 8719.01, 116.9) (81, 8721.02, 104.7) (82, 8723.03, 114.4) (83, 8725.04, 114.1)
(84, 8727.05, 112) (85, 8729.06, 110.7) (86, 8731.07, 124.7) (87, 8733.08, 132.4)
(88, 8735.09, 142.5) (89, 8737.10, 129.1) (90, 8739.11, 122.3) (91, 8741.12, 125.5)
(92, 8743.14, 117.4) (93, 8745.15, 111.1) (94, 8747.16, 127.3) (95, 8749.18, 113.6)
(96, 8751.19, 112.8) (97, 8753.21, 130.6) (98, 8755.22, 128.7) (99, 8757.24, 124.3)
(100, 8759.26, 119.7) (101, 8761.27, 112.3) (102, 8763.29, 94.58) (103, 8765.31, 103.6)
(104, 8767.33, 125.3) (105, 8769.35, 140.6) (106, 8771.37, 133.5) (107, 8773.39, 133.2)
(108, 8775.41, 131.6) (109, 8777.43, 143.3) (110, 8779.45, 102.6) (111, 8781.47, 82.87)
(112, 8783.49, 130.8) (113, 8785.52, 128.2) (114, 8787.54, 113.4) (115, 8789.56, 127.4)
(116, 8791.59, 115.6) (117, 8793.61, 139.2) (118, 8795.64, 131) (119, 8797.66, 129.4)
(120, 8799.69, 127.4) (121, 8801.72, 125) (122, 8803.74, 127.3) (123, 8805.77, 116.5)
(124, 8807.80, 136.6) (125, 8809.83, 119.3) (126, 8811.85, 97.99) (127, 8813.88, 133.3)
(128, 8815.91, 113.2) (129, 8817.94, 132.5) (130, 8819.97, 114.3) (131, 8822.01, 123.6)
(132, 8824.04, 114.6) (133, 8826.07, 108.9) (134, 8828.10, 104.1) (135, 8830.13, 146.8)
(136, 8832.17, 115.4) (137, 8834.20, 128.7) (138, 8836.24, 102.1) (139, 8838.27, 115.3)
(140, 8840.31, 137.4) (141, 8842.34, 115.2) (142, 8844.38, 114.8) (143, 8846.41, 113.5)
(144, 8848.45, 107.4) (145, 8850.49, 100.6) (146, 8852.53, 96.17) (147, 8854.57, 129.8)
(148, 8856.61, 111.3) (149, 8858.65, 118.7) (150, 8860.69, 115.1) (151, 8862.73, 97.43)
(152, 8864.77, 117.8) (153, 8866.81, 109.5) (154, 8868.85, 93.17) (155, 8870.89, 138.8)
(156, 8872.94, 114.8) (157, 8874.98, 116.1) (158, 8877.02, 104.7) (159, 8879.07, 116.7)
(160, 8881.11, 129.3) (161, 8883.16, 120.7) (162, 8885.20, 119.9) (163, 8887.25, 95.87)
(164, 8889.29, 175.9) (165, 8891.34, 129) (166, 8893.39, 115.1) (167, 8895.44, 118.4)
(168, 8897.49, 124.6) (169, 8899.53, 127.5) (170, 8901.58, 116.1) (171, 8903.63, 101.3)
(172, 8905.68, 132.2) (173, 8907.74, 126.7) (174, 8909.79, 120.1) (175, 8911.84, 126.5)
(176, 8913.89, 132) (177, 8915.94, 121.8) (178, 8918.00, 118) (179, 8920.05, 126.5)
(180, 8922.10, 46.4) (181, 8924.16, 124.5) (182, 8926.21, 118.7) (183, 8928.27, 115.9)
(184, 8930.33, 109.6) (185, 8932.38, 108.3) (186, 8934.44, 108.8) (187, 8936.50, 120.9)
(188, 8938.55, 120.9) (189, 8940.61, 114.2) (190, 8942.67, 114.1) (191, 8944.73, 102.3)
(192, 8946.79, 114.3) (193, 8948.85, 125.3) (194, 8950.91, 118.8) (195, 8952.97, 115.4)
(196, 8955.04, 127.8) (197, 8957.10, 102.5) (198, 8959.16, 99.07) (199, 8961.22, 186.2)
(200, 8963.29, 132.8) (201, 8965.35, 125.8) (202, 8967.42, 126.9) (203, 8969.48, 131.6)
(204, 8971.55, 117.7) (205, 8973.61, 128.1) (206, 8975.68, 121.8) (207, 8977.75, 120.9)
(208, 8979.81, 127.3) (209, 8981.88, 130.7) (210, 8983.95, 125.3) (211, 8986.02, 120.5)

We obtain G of 3.9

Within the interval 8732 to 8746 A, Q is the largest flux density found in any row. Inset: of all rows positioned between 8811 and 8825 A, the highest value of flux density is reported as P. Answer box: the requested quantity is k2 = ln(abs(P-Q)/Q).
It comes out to -2.7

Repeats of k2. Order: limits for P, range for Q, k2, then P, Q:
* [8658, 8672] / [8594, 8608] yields -3.6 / 143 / 139.3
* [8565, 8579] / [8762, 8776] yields -2.3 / 126.5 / 140.6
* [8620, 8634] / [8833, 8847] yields -3.4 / 132.9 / 137.4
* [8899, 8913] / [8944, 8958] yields -3.4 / 132.2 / 127.8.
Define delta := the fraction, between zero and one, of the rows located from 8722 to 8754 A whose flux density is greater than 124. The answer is 0.44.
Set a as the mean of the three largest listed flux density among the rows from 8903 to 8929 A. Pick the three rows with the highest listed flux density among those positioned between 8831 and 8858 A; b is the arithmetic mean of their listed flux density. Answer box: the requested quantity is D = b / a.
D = 1.01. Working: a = 130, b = 132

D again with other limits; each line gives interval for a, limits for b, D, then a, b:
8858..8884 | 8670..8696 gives 1.05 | 130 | 136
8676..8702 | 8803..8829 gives 0.99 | 136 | 134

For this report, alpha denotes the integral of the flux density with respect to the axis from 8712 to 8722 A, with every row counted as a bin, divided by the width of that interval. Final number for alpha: 122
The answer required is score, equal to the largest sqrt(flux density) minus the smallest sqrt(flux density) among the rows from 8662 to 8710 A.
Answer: 2.0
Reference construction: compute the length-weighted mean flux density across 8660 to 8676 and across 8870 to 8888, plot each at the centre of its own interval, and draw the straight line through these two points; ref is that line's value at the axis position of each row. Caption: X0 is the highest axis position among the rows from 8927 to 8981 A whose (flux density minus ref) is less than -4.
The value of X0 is 8959.16 A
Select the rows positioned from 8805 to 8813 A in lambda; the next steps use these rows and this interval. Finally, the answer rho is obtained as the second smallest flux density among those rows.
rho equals 116.5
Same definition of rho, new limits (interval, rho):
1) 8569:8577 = 120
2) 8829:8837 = 115.4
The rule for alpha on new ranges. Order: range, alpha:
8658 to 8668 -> 127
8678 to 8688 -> 130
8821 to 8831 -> 119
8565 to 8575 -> 116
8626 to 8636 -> 118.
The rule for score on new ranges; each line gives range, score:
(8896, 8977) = 6.8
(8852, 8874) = 2.1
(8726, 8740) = 1.4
